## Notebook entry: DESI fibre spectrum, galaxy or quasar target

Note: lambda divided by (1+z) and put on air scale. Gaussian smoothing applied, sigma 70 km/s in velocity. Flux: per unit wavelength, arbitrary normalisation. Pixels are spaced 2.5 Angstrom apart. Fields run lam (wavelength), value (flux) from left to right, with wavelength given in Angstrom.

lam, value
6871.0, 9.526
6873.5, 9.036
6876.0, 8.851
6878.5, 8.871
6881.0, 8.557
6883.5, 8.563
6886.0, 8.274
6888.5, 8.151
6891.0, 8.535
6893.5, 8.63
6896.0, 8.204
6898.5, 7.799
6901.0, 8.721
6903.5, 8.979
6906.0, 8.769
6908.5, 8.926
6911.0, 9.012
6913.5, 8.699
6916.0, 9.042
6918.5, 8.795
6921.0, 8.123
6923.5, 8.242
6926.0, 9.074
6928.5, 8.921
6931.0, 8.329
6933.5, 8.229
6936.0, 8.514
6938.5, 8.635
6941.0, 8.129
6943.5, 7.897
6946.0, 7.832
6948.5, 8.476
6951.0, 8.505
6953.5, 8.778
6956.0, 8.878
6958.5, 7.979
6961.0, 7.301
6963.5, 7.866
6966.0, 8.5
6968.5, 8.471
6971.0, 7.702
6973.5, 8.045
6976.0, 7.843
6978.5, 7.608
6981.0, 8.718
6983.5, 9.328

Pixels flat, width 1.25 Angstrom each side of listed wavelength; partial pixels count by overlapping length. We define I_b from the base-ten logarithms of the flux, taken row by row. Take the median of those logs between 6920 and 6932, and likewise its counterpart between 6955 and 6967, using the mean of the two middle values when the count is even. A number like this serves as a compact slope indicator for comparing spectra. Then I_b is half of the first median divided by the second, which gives 0.510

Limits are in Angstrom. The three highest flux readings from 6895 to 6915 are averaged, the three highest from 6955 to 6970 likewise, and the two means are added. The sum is 17.6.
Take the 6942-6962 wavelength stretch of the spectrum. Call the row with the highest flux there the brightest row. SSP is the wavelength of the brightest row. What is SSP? 6956.0 Angstrom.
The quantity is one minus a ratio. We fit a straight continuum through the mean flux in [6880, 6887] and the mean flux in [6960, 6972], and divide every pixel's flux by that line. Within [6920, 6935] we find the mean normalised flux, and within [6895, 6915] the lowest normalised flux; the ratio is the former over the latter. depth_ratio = -0.11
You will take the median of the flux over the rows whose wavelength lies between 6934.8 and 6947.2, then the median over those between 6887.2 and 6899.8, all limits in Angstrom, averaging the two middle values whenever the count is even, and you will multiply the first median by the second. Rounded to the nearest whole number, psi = 67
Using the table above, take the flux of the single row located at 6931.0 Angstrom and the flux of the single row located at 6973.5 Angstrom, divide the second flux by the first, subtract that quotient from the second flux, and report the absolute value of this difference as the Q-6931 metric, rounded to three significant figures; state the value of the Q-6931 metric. 7.08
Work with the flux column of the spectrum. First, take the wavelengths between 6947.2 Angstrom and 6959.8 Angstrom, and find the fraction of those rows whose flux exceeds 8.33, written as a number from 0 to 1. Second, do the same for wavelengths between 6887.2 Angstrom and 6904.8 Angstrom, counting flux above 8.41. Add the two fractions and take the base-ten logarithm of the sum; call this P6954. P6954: 0.14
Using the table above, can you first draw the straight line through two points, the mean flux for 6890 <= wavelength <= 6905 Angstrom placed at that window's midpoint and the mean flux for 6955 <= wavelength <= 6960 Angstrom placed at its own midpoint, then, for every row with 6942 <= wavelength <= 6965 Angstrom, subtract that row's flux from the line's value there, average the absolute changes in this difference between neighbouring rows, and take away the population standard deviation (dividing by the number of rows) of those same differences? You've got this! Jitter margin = -0.08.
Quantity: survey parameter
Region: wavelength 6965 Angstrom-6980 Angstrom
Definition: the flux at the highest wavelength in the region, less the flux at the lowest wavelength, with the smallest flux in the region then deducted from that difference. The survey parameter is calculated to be -8.5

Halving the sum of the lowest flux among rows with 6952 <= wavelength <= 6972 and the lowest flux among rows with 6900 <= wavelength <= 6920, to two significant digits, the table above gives 8.0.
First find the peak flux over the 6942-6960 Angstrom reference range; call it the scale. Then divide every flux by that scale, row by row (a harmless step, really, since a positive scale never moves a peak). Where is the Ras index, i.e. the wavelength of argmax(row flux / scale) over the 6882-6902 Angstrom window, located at 6901.0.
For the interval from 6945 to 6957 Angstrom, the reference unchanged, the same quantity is 6956.0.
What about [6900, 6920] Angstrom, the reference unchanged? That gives 6916.0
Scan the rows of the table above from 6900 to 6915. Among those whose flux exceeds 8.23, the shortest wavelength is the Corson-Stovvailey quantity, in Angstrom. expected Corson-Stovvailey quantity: 6901.0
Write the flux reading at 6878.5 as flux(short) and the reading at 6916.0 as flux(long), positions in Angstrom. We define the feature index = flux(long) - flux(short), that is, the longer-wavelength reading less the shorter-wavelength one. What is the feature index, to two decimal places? 0.17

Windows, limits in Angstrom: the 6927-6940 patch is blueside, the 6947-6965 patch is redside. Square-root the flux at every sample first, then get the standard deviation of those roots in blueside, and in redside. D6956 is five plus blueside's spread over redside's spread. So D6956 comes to 5.5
